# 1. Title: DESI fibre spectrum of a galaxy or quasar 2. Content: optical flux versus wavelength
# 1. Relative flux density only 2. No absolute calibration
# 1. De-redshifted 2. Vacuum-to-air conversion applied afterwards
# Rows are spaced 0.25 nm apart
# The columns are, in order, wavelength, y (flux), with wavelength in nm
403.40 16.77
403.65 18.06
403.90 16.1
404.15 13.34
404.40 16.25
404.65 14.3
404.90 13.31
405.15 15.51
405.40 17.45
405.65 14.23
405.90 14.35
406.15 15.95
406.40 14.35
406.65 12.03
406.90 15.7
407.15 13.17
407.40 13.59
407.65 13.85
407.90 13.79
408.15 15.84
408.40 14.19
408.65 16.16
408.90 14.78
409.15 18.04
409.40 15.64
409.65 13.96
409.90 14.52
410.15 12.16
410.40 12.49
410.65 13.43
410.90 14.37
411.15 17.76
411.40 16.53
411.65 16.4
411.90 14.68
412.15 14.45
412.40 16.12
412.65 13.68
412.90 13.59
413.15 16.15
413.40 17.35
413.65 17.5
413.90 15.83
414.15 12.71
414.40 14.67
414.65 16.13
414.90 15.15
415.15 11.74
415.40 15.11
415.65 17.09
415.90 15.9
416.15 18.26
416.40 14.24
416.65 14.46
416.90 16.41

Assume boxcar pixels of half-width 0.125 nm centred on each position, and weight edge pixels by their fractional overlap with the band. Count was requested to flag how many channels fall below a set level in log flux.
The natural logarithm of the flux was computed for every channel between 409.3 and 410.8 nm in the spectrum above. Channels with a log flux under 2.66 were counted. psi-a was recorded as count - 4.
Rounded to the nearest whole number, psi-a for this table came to 0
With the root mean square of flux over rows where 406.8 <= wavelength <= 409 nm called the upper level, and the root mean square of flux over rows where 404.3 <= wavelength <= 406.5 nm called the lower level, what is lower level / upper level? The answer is 1.04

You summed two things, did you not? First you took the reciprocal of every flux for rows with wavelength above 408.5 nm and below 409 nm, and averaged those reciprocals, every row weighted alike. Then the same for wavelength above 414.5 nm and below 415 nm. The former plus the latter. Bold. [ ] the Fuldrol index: 0.129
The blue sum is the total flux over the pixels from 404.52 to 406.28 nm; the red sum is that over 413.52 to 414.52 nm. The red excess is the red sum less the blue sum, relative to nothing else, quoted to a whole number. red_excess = -44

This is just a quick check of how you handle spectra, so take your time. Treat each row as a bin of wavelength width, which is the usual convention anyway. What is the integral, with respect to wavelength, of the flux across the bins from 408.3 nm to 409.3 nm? 15.8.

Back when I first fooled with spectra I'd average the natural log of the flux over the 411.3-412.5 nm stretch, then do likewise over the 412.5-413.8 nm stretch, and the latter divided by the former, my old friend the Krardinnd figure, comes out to 1.00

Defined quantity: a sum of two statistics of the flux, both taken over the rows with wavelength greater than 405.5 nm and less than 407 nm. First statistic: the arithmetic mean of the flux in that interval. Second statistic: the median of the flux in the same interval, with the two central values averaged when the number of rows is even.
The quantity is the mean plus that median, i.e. 28.8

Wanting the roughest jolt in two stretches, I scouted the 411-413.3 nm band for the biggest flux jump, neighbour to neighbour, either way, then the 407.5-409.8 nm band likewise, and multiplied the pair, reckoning 8.3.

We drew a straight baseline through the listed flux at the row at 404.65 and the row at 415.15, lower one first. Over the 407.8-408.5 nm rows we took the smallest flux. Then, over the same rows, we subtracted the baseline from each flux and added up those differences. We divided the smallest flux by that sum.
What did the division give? 4.0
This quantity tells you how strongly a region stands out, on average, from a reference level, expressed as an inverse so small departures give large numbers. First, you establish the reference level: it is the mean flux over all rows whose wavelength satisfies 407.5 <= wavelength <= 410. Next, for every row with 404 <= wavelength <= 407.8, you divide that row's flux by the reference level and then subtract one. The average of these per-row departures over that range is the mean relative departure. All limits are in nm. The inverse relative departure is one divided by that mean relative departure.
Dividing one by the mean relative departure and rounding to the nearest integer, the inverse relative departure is -26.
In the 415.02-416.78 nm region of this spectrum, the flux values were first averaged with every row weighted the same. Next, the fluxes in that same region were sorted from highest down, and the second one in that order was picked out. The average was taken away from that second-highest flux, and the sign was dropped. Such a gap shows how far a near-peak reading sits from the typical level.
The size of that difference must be 1.83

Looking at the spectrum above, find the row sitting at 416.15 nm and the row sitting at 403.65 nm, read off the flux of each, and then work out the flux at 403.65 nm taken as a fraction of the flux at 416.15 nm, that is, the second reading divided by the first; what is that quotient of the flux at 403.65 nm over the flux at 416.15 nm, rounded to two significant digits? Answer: 0.99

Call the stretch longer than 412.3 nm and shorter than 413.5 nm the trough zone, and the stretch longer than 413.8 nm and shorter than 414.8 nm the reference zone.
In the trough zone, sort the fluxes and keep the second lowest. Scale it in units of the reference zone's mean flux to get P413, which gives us 0.92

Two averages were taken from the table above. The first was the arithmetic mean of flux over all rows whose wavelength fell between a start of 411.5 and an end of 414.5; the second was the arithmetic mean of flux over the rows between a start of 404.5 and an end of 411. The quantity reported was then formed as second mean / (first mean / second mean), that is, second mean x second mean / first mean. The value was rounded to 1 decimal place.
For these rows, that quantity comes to 13.8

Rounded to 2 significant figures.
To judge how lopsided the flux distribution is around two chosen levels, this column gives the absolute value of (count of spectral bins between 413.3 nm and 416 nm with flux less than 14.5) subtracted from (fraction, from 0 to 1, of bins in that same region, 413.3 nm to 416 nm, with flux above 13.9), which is 1.2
